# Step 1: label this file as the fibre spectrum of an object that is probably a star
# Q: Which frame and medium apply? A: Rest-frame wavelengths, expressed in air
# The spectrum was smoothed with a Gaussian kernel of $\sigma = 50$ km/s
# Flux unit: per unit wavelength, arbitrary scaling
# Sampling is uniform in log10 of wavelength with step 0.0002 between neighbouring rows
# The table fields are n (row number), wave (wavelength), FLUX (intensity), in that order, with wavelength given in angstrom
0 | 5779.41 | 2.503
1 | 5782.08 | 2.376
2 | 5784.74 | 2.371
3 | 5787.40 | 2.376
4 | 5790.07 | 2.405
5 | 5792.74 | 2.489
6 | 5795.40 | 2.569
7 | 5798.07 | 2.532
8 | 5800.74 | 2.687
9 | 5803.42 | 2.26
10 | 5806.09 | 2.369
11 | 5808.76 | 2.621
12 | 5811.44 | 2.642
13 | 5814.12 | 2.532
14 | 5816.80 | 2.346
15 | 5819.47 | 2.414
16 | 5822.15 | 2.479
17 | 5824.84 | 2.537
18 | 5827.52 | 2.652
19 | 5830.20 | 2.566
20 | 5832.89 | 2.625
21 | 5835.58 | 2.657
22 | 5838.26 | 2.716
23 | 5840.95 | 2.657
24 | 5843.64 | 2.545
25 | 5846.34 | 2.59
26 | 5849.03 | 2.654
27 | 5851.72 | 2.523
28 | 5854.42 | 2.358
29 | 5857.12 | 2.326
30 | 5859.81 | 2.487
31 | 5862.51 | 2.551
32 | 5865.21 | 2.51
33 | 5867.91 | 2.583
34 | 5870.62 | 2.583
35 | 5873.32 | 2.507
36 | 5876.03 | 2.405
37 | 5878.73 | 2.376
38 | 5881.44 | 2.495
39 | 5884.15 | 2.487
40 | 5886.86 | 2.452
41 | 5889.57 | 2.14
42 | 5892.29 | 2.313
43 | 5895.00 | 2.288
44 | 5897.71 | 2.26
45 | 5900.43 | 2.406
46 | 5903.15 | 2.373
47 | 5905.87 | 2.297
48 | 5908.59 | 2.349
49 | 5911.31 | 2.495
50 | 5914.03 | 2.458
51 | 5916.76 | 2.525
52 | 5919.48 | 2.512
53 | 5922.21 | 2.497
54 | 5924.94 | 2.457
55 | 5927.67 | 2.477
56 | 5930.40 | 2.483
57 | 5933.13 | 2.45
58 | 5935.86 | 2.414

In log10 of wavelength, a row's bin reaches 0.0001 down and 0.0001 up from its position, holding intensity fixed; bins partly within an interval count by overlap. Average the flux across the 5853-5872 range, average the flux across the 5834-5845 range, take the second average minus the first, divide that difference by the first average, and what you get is 0.06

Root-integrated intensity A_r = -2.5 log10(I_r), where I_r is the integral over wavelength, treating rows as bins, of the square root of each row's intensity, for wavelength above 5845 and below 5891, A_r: -4.65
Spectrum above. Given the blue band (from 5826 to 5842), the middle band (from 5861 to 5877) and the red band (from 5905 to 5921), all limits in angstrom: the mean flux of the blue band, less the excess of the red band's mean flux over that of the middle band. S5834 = 2.73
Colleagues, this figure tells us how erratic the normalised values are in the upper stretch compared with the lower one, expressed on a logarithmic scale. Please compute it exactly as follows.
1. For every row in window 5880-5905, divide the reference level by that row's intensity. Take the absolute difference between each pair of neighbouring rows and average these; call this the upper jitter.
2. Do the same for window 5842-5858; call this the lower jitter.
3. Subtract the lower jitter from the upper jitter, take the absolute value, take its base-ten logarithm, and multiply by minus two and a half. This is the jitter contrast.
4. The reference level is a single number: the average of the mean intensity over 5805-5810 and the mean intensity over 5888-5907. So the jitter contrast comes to 5.00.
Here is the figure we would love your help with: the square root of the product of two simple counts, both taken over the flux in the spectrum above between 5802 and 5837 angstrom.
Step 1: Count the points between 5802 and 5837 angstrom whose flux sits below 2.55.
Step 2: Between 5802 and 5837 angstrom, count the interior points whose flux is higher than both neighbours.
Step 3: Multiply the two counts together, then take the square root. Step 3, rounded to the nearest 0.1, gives 3.7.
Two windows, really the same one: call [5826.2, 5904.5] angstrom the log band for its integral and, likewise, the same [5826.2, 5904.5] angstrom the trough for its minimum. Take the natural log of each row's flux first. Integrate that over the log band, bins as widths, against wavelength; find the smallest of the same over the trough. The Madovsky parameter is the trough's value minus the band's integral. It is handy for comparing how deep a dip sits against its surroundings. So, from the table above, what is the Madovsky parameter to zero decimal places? -70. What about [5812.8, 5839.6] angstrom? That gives -24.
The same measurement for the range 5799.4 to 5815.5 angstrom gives -14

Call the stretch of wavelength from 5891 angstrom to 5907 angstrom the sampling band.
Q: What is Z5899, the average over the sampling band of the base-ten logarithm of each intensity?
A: 0.366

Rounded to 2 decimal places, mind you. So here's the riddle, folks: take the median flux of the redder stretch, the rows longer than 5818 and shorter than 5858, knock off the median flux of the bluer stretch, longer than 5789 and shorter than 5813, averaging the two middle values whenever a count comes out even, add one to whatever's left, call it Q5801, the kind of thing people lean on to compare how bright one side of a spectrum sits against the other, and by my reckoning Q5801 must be 1.03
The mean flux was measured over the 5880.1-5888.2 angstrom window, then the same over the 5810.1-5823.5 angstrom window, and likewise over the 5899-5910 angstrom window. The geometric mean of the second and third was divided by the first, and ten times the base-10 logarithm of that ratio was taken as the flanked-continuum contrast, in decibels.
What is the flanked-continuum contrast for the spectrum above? -0.11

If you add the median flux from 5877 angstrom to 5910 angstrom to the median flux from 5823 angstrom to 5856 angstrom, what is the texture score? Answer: 4.97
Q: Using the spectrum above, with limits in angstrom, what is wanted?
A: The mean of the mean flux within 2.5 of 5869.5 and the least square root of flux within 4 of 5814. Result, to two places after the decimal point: 2.06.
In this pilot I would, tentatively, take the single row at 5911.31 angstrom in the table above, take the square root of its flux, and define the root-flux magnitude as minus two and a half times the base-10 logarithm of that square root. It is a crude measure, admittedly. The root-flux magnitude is -0.496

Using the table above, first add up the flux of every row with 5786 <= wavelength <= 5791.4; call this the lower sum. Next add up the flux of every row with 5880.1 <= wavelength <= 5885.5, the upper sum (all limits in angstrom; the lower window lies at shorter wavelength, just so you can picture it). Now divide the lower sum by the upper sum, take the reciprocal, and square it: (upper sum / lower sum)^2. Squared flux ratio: 1.09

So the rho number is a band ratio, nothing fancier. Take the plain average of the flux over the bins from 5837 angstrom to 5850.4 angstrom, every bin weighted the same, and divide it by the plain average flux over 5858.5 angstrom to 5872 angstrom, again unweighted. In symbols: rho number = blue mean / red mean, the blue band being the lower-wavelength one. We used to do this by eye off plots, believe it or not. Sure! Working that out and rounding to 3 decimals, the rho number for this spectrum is 1.035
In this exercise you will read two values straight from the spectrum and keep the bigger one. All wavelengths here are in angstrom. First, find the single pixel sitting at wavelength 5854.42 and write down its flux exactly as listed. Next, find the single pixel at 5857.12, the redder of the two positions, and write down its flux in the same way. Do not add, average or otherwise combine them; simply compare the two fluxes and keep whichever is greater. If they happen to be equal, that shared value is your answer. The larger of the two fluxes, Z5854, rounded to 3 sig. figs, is 2.36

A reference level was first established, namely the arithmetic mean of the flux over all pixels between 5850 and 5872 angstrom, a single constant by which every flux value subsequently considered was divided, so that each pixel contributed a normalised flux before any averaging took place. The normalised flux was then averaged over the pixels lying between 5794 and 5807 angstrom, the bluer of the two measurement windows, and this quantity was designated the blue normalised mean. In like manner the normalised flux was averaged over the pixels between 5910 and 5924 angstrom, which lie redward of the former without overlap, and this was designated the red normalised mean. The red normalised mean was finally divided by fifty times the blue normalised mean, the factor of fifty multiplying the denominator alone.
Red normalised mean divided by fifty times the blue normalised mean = 0.0201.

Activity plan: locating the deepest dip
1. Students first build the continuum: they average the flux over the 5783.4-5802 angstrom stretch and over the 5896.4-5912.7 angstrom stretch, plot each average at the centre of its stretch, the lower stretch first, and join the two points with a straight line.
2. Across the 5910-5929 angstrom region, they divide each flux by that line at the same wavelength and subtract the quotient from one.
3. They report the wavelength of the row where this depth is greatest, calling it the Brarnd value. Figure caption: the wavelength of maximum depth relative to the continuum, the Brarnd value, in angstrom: 5914.03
